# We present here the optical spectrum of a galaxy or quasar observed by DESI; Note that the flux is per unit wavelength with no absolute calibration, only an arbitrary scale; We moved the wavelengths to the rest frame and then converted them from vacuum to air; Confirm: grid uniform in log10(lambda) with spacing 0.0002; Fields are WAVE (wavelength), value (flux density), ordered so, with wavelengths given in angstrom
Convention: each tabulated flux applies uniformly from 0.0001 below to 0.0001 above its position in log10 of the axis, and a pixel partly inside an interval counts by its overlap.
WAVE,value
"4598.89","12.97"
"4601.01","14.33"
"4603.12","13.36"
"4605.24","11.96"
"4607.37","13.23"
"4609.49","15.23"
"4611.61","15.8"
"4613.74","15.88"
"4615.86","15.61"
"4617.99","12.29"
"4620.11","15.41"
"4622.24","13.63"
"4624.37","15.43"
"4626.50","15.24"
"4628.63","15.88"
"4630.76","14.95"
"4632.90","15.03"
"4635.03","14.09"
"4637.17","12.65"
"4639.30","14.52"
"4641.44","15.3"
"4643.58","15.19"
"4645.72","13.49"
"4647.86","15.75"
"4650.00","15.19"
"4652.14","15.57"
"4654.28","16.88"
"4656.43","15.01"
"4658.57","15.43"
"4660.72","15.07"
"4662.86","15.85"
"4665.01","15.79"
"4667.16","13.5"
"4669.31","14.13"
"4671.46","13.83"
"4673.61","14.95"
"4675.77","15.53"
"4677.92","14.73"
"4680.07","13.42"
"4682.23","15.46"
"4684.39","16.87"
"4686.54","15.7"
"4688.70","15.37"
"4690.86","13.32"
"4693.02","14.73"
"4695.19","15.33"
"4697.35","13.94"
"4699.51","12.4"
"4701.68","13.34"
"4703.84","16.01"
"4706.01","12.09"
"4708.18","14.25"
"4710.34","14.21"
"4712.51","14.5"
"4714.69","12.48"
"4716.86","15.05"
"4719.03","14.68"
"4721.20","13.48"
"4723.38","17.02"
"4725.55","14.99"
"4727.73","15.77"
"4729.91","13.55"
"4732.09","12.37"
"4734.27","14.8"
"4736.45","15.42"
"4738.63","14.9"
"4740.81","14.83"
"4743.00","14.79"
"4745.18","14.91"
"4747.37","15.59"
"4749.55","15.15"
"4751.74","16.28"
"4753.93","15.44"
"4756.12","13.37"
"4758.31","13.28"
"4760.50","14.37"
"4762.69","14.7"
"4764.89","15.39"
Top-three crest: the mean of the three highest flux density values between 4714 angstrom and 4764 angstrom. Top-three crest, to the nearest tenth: 16.4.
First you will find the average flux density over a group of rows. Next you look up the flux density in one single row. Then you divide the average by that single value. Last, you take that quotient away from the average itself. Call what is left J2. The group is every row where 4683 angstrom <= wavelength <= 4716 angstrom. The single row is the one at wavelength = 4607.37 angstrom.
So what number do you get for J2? 13.2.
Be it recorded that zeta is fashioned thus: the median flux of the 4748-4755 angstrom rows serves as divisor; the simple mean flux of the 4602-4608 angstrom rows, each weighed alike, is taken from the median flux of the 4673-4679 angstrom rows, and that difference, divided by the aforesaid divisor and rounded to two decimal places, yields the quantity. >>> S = 0.14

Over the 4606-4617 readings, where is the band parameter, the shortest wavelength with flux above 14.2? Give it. 4609.49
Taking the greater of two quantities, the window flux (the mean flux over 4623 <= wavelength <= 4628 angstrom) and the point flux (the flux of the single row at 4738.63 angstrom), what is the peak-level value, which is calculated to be 15.3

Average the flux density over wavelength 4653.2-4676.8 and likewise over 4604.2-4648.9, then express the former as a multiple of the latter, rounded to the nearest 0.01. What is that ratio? 1.03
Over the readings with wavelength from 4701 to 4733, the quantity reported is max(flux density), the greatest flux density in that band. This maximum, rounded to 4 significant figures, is 17.02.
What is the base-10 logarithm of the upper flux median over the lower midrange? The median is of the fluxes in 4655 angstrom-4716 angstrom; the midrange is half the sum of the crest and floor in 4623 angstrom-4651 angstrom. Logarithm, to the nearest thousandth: 0.014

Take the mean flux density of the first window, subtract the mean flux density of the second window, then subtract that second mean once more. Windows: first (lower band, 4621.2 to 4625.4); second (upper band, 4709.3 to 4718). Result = -13.6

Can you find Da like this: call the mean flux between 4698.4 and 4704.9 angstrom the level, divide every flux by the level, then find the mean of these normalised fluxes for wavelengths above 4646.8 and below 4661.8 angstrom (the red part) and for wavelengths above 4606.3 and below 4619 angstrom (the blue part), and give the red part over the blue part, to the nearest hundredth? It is 1.06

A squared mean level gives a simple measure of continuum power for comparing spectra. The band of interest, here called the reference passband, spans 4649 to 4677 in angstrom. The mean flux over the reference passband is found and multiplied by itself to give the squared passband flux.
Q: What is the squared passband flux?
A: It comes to 229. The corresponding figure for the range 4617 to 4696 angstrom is 221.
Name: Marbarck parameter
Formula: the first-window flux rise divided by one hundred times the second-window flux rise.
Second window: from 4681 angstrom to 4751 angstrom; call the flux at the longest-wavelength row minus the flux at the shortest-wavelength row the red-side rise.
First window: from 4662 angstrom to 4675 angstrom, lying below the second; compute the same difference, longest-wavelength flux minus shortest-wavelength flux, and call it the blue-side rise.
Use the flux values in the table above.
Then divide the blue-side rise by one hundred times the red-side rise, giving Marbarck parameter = 0.029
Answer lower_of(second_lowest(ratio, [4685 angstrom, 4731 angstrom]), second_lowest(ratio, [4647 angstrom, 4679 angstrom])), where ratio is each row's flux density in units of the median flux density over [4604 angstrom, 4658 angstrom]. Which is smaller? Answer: 0.816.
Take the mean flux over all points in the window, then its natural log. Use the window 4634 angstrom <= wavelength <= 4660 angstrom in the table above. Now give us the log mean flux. 2.70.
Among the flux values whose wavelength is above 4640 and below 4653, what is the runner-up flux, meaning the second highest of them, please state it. 15.57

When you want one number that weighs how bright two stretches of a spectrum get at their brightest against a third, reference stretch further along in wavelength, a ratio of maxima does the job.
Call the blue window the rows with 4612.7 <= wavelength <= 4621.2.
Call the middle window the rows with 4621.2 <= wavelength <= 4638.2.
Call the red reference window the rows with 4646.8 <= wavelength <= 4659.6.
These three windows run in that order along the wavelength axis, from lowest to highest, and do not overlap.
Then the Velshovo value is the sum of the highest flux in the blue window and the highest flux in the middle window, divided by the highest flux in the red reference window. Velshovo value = 1.88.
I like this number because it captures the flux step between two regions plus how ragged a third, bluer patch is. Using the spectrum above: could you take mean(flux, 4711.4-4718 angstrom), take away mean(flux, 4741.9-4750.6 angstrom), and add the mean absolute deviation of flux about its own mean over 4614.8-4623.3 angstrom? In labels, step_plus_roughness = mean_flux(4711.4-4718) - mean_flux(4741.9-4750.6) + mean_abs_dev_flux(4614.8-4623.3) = 0.2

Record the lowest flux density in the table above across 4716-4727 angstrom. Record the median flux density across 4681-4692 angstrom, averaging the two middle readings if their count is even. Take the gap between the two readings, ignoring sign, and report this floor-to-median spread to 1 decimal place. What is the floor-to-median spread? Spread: 2.0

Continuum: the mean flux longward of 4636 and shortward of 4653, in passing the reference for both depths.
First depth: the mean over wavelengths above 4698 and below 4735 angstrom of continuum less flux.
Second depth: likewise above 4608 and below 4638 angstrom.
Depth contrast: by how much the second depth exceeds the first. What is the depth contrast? -0.6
